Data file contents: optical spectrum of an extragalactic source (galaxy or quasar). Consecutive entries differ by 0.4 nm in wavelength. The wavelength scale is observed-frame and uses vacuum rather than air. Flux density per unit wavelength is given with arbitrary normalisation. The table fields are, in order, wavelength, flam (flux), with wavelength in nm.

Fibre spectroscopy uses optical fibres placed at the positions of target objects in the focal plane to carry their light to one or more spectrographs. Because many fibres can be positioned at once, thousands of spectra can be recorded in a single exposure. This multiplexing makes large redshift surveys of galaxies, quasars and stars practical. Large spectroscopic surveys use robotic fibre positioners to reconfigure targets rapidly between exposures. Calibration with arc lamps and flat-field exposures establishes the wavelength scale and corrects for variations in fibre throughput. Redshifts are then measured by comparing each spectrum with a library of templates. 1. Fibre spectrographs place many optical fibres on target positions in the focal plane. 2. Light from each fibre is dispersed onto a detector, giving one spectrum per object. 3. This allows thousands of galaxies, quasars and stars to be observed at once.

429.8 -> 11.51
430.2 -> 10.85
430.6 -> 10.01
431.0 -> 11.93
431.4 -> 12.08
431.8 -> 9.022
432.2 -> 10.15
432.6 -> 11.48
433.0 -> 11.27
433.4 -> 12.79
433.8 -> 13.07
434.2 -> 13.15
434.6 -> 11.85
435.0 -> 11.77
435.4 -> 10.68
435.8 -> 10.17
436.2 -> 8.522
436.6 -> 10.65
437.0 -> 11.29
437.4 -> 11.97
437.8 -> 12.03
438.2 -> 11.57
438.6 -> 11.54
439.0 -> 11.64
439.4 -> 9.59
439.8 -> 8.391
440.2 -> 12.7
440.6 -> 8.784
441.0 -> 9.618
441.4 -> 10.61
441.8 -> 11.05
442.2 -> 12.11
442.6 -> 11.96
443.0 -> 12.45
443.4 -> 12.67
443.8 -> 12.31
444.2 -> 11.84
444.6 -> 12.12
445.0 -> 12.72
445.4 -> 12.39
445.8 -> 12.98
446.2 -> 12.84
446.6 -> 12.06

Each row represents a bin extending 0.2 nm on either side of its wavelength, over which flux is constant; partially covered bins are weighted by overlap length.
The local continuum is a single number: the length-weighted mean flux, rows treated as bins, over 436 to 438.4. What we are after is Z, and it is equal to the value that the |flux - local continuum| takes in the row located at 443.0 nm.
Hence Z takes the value 1.4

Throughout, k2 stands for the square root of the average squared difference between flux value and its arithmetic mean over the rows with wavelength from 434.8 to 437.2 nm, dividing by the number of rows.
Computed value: 1.03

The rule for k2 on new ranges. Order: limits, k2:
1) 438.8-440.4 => 1.69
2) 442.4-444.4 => 0.31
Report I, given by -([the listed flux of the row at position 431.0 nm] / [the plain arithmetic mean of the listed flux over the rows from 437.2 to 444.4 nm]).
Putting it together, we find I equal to -1.06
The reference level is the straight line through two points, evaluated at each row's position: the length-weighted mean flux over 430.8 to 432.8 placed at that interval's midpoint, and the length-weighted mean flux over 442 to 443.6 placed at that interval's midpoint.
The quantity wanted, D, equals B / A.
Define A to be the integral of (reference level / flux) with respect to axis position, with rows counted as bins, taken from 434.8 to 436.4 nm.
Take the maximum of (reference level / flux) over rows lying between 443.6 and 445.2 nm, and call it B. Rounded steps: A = 1.80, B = 1.053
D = 0.59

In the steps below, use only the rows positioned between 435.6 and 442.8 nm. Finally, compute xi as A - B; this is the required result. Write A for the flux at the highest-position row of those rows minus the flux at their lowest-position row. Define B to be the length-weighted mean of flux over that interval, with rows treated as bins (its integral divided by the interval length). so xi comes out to -9.0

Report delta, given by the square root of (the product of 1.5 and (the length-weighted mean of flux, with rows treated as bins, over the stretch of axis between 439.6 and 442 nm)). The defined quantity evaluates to 3.91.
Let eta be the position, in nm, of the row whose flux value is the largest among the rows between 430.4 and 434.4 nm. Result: 434.2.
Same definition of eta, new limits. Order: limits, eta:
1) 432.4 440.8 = 434.2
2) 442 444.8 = 443.4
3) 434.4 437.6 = 437.4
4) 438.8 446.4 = 445.8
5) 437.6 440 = 437.8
